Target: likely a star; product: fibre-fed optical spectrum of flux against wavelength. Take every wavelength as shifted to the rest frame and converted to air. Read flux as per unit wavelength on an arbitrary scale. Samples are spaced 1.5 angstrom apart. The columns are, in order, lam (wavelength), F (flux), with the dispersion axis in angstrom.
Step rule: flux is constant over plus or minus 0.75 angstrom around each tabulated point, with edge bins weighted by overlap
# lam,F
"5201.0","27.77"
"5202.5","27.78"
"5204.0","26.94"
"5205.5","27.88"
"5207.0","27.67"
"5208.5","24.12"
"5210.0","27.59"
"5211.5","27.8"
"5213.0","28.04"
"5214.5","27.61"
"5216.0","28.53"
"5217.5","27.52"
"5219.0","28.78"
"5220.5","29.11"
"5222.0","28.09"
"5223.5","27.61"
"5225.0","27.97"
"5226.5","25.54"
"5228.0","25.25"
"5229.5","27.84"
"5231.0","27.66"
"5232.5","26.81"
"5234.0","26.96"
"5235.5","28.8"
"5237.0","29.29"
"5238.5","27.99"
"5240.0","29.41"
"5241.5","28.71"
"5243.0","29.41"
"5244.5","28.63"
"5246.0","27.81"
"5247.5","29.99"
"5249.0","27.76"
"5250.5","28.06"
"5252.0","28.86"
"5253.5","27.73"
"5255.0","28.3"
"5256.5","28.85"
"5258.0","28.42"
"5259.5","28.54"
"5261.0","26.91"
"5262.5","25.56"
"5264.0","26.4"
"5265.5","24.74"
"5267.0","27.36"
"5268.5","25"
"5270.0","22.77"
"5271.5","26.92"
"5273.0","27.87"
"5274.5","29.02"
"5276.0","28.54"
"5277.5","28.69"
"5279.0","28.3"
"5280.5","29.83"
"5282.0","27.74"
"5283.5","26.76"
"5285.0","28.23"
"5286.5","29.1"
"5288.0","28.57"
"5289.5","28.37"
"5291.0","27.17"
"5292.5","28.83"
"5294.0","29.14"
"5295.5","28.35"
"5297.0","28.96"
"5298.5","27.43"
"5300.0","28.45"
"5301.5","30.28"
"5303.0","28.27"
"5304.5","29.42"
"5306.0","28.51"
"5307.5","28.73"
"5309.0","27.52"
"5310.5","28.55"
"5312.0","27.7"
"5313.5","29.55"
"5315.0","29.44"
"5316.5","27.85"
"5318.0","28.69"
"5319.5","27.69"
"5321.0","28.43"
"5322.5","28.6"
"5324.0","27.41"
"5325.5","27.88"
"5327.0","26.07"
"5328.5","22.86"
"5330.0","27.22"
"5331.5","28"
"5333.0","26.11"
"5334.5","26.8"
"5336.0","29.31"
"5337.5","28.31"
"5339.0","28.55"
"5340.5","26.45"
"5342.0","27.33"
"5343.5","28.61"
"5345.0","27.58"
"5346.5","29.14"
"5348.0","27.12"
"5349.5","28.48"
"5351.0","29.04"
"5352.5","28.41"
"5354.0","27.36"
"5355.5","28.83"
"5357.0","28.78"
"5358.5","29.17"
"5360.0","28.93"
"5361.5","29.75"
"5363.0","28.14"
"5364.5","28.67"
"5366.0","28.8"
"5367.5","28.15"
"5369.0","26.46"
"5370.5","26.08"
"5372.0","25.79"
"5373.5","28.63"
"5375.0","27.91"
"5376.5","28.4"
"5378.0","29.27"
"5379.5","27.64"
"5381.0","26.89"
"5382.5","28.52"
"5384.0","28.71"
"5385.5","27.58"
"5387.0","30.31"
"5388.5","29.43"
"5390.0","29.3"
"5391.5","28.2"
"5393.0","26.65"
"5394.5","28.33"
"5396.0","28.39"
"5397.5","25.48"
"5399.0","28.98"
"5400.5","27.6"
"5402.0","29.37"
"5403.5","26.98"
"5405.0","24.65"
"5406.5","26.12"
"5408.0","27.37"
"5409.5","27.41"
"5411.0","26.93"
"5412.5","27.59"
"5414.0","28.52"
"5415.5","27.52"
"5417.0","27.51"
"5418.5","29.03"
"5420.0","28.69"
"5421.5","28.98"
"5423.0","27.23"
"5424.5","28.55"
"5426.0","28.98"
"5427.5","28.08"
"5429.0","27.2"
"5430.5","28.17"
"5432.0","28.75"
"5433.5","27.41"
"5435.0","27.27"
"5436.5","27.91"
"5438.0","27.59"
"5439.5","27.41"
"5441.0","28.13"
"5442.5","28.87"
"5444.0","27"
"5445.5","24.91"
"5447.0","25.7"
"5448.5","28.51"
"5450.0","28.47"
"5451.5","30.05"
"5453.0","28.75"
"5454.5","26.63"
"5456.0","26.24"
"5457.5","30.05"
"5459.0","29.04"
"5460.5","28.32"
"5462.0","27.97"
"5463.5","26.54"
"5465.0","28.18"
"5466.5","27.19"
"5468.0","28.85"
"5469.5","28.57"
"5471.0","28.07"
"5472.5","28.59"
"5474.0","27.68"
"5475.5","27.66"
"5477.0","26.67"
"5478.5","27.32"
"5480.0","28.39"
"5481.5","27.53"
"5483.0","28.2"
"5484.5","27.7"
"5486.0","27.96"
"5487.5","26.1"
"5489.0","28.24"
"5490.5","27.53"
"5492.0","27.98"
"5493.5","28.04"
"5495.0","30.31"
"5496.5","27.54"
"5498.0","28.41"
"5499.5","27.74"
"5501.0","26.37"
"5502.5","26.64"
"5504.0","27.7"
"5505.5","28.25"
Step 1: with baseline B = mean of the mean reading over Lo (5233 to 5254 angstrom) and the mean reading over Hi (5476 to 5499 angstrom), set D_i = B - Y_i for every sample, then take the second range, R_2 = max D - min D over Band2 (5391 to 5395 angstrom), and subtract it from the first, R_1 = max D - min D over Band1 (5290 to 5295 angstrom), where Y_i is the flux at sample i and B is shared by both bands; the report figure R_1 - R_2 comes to 0.3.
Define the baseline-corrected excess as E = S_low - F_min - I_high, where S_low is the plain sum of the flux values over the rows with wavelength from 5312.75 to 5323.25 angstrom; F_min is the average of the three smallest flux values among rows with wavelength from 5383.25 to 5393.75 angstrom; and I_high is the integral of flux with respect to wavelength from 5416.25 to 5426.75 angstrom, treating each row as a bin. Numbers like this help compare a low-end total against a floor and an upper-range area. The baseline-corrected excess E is -126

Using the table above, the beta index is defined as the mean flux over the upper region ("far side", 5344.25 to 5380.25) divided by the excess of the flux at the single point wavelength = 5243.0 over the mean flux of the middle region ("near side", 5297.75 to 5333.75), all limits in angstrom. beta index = 19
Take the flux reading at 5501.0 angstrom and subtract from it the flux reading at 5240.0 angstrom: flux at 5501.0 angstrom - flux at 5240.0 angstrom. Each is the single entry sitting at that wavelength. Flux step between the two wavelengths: -3.0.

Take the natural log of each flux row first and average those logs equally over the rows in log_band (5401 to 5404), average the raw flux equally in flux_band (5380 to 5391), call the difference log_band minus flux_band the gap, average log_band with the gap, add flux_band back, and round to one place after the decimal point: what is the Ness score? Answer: 17.7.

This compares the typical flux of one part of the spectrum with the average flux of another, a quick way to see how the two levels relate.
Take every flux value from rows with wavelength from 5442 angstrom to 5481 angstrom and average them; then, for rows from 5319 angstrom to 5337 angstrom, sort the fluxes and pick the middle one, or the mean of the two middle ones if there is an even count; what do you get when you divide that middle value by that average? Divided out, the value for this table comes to 0.99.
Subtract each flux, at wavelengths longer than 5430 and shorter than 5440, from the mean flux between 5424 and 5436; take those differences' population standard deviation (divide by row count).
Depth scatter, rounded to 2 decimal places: 0.49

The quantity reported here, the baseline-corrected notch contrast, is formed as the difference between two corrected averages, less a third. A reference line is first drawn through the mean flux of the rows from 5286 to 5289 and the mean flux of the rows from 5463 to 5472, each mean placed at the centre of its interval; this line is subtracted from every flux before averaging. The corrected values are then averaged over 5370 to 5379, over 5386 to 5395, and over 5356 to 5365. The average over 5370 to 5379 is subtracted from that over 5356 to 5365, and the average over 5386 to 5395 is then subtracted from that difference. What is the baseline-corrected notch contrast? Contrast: 0.75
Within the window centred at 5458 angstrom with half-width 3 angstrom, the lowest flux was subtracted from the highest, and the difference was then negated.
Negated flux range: -3.8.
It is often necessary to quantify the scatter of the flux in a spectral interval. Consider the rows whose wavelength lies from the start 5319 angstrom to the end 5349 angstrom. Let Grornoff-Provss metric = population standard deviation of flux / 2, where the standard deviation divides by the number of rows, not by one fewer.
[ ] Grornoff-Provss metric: 0.70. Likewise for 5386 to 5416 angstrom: 0.69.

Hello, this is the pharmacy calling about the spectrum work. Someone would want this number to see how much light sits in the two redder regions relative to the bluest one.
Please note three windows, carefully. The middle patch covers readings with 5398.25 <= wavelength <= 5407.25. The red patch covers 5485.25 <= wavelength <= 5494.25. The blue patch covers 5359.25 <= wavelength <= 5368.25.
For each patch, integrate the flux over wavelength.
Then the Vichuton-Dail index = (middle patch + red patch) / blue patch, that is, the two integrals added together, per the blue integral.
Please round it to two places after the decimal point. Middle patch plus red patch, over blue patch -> 1.91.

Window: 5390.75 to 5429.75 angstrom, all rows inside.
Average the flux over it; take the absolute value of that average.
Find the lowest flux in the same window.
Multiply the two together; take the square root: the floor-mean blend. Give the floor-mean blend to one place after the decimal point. 26.1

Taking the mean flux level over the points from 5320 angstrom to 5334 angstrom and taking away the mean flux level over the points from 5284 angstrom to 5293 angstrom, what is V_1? -1.4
